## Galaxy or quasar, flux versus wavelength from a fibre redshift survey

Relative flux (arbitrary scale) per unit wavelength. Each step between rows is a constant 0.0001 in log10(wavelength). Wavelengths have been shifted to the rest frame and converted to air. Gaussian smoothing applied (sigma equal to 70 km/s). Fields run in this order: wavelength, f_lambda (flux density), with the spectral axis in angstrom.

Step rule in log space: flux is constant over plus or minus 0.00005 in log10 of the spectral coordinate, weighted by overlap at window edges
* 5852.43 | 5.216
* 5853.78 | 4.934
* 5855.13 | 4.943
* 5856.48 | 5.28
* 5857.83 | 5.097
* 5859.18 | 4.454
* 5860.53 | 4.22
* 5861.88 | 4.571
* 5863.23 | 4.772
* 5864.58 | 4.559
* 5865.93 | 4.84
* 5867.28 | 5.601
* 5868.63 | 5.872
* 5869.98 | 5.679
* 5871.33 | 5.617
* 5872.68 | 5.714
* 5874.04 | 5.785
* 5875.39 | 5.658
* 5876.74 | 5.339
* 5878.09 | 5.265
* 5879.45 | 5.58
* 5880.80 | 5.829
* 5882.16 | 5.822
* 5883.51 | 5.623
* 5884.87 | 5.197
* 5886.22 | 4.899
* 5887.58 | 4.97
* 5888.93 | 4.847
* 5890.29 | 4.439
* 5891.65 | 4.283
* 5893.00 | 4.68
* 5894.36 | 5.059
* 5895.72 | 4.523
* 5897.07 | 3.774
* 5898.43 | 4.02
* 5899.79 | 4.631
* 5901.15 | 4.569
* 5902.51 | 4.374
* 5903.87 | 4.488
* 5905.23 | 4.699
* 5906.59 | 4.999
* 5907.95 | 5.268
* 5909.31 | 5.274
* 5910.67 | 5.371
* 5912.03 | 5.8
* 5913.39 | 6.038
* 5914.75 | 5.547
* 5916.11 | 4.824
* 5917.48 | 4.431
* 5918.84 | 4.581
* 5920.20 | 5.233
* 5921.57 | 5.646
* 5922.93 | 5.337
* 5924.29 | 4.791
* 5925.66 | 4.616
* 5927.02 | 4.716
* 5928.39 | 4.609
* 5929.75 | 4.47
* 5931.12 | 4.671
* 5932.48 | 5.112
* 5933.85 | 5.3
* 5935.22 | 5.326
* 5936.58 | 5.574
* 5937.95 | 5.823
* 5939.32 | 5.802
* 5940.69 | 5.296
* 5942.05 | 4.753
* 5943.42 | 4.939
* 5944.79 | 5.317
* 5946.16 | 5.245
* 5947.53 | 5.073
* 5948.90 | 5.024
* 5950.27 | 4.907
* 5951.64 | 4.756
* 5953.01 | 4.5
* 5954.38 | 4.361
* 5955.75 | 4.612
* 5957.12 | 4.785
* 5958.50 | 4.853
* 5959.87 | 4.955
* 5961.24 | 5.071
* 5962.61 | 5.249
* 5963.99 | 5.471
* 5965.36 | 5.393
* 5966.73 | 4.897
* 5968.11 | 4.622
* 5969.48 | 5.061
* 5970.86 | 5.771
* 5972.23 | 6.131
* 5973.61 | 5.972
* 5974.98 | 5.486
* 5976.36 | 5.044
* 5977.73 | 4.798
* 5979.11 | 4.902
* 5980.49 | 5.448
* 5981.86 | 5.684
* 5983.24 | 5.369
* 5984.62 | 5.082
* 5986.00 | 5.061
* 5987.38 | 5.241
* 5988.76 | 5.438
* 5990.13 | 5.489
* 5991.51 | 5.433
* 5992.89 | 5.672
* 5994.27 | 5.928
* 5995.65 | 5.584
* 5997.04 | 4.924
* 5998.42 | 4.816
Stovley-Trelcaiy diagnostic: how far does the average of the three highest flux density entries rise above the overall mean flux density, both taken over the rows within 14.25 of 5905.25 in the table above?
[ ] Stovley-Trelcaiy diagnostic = 0.97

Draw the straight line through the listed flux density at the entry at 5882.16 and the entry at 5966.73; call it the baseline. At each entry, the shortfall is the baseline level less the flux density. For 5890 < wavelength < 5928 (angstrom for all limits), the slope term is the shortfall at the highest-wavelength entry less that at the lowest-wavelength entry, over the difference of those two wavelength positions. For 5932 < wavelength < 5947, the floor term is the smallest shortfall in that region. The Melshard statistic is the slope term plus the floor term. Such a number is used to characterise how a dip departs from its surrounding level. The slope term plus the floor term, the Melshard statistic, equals -0.6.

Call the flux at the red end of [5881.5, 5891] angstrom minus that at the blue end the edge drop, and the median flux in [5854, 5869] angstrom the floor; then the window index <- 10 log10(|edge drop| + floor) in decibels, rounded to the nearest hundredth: 7.94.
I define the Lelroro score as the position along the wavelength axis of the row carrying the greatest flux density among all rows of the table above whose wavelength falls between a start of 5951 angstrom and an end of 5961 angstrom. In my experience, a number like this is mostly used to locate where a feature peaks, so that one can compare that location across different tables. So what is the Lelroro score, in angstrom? 5959.87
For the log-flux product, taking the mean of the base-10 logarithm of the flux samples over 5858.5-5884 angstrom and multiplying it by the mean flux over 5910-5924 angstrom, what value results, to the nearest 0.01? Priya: 3.81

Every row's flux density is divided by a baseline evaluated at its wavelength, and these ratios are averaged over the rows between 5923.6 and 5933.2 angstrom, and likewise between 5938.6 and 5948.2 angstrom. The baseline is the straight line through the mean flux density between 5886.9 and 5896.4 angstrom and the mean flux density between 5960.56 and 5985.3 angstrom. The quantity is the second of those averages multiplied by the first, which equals 0.97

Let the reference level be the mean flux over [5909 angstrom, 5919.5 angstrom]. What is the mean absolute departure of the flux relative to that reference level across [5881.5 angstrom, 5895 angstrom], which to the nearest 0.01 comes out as 0.45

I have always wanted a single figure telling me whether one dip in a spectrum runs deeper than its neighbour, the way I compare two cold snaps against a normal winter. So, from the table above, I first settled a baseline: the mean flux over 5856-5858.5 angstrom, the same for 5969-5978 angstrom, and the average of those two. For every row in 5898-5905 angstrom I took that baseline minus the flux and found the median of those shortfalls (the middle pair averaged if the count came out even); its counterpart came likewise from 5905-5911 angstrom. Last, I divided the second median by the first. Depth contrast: 0.1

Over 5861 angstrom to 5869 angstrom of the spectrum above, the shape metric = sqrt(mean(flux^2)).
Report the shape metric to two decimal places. 5.06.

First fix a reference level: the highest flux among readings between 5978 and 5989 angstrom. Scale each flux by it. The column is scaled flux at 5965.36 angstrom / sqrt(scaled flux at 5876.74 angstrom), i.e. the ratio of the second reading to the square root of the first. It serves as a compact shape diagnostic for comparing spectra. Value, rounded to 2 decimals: 0.98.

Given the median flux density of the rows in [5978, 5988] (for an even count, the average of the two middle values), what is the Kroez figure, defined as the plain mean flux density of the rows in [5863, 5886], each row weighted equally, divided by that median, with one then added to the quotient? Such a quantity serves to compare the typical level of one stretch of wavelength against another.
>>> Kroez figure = 2.04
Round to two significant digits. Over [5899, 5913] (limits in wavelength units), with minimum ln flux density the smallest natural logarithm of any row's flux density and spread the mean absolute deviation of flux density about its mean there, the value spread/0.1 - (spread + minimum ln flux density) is 2.1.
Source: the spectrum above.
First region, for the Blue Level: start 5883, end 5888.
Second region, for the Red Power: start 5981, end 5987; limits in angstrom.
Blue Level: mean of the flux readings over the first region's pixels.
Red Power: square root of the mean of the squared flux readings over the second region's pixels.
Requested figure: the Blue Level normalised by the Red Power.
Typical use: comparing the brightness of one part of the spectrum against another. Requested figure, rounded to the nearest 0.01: 0.97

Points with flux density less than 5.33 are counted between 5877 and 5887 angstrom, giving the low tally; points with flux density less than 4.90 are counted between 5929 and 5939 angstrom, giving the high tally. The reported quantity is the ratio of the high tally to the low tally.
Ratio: 0.7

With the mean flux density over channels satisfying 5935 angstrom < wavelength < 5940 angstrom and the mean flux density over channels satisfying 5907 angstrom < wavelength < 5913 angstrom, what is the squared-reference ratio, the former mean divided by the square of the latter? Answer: 0.191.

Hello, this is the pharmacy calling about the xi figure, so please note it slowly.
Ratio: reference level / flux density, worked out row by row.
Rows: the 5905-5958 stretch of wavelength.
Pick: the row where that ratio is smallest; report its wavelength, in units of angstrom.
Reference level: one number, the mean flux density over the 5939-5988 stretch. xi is 5913.39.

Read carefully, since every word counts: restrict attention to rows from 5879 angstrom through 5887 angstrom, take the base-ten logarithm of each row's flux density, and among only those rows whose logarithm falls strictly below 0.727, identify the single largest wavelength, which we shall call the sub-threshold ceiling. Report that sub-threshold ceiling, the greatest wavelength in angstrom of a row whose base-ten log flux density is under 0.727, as 5886.22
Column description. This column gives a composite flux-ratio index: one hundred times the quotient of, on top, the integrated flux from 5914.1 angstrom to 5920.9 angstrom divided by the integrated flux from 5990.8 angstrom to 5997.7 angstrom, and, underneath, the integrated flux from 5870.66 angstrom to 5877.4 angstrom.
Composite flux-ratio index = 2.32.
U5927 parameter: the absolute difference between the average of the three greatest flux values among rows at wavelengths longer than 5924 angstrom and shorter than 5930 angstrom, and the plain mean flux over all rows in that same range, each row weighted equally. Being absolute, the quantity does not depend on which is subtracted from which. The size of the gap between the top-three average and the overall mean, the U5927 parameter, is 0.1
